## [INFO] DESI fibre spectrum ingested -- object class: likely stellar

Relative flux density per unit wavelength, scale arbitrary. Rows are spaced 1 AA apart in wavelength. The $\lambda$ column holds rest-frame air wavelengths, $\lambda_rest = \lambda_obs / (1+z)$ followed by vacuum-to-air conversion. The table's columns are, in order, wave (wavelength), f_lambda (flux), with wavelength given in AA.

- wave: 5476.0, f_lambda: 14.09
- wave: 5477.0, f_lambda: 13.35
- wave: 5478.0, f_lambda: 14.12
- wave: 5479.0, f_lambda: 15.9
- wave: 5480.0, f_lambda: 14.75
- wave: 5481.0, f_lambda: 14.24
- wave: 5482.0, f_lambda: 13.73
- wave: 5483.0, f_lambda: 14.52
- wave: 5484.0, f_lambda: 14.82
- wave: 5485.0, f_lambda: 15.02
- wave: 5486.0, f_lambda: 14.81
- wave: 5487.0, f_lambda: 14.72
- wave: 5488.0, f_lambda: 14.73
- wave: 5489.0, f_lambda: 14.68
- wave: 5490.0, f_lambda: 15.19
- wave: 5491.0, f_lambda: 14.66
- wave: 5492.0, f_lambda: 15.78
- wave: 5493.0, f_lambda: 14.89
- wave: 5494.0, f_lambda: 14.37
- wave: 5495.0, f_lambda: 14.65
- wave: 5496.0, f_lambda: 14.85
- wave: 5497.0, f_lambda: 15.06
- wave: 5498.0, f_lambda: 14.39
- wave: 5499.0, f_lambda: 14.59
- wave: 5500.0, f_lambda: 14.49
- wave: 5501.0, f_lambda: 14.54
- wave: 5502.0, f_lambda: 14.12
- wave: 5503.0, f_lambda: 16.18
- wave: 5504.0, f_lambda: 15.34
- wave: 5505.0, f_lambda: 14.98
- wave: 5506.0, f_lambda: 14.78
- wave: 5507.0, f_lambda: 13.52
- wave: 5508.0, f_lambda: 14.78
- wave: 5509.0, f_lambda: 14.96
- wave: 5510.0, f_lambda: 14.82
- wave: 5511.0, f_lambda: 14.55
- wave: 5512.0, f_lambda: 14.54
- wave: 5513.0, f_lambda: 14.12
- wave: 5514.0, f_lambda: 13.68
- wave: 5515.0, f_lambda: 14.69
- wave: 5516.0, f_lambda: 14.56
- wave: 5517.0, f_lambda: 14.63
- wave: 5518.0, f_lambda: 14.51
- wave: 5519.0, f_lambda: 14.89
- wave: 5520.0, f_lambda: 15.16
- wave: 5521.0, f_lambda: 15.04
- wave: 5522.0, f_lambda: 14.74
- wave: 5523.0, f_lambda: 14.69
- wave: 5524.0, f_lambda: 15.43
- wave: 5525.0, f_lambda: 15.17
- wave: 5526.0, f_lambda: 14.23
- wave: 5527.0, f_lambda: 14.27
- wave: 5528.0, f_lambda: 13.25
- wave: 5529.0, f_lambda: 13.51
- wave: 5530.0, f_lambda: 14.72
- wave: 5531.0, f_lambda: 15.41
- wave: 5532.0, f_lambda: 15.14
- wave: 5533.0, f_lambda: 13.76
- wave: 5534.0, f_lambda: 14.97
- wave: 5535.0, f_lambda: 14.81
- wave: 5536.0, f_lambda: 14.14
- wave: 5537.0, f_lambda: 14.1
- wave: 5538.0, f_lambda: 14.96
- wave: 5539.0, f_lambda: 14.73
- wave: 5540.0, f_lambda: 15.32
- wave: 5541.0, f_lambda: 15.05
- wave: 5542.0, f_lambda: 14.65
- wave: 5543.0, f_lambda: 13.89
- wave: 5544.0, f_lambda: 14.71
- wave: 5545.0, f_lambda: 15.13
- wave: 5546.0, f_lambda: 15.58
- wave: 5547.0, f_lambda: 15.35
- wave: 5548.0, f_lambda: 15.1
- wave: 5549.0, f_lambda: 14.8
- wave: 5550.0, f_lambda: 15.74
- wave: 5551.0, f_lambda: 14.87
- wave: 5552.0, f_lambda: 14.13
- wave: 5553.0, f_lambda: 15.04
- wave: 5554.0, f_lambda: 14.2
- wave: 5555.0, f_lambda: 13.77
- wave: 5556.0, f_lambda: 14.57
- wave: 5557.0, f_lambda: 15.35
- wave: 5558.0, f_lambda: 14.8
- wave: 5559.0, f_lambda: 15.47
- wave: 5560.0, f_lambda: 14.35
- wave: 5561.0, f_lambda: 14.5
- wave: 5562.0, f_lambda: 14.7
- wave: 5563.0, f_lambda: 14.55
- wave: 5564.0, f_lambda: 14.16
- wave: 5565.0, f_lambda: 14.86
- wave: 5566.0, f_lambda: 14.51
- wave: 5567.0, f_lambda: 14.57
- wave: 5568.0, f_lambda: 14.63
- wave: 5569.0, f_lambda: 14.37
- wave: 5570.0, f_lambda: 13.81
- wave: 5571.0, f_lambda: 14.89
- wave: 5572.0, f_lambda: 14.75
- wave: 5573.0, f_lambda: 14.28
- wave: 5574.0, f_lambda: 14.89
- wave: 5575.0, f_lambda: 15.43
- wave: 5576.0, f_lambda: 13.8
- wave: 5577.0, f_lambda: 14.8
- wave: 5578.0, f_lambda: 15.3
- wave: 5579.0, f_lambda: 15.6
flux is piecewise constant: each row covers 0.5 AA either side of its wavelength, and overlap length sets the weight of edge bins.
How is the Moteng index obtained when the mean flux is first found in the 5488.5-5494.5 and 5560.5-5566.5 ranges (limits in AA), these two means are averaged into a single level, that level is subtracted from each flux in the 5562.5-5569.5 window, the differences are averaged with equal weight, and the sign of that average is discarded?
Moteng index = 0.22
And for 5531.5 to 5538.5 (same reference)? 0.18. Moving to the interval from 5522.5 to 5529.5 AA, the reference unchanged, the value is 0.37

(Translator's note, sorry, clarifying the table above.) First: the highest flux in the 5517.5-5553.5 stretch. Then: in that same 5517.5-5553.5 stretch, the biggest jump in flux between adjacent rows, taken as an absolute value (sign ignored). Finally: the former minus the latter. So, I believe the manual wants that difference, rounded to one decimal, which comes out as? 14.4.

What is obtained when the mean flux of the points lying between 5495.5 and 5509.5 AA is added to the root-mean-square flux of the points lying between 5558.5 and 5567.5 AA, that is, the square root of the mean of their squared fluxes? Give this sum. 29.4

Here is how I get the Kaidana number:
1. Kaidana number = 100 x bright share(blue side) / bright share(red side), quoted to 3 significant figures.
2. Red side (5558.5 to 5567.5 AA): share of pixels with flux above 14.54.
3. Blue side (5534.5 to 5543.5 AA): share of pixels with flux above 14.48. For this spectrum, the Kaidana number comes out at 120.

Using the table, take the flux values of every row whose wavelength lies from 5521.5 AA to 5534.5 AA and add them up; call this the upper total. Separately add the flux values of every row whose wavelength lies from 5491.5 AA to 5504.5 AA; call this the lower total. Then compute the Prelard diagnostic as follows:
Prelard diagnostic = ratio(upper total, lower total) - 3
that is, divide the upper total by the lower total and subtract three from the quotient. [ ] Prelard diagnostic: -2.02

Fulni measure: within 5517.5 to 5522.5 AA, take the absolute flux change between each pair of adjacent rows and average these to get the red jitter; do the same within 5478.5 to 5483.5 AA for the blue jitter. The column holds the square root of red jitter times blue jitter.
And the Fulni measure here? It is 0.44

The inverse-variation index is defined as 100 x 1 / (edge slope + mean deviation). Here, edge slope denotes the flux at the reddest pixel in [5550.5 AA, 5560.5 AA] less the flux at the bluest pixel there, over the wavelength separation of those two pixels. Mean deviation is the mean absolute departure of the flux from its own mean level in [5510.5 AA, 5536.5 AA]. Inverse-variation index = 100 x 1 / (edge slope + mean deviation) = 267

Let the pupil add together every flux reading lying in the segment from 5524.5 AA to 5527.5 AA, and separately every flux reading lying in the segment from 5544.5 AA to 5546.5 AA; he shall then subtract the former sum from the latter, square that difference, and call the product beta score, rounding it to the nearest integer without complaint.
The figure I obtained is 168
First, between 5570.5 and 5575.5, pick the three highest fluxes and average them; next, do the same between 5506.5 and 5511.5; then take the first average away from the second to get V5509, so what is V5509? -0.22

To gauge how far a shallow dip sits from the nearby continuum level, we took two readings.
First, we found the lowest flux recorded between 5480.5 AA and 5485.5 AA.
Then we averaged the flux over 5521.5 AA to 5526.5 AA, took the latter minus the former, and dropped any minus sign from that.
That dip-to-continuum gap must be 1.1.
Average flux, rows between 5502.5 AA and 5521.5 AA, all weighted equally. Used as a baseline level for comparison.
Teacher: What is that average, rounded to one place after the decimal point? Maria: 14.7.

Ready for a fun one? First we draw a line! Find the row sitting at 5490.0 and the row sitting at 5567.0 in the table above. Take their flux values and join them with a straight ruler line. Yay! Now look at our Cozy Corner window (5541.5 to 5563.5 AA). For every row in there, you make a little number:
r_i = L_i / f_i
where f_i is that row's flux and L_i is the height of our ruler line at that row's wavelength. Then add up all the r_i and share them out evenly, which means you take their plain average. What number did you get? 0.99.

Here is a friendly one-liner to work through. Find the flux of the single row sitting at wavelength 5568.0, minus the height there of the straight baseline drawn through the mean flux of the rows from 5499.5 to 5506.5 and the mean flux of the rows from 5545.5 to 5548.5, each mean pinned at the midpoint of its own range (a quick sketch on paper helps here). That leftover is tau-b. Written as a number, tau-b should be -0.92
